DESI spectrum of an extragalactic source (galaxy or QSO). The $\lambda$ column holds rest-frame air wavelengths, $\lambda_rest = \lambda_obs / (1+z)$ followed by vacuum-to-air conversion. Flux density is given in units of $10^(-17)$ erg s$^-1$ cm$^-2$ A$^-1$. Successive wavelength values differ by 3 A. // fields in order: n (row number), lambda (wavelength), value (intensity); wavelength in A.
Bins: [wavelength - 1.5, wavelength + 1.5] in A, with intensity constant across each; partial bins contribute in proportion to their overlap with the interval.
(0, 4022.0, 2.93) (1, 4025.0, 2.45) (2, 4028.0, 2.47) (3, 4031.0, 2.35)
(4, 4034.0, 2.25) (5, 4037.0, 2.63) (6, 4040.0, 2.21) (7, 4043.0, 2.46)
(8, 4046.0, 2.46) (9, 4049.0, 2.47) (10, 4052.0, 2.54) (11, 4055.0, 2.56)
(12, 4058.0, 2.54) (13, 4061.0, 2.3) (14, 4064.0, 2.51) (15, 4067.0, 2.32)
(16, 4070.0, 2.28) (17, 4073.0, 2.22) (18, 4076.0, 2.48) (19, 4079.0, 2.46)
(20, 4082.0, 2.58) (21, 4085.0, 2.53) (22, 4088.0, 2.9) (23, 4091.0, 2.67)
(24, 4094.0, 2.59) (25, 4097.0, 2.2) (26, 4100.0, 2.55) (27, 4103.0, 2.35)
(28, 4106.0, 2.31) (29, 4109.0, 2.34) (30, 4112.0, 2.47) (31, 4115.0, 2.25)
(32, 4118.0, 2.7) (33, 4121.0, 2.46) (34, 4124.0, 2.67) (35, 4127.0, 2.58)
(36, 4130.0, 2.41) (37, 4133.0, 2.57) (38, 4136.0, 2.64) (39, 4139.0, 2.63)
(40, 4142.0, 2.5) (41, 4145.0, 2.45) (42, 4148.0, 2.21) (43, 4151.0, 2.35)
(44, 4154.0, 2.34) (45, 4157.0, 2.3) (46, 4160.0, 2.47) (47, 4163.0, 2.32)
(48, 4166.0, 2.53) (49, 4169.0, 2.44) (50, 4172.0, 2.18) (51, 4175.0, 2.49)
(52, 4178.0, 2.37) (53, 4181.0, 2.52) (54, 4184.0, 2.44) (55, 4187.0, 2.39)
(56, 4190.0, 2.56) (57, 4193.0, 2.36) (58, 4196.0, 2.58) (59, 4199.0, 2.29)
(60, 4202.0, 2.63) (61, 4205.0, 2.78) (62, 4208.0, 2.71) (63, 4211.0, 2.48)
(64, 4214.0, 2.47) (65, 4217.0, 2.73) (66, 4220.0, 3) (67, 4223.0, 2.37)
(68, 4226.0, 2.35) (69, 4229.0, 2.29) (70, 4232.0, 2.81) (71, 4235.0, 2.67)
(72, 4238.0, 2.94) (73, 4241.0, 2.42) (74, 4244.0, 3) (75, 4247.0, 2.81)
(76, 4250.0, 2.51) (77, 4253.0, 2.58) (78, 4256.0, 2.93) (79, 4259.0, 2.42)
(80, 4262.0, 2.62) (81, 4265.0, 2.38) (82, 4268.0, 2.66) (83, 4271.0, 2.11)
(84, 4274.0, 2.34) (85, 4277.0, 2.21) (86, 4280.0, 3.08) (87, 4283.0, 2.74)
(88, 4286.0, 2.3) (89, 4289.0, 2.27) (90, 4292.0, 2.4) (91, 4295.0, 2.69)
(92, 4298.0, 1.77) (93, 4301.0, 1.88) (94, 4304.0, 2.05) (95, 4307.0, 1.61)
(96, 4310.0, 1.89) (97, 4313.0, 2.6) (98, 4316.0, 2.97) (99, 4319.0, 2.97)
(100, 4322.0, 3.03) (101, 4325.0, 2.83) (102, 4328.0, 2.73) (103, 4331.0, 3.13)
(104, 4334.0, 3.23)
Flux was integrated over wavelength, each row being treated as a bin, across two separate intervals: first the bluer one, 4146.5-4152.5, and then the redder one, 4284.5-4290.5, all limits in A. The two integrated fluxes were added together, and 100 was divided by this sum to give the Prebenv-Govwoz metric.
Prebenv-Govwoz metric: 3.65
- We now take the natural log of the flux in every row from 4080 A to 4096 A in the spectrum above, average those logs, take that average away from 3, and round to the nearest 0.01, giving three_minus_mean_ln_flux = 2.03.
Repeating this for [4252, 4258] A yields 1.99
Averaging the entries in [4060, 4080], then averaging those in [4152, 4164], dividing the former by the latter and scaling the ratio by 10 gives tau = 10.0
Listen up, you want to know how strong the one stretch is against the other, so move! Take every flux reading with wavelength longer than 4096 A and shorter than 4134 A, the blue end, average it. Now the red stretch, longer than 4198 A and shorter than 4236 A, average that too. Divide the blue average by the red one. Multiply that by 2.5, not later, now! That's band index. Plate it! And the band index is 2.37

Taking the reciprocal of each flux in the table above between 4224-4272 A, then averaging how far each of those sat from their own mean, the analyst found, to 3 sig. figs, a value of 0.0321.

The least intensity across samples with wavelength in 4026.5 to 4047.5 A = 2.21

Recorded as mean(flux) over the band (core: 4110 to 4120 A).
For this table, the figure 2.47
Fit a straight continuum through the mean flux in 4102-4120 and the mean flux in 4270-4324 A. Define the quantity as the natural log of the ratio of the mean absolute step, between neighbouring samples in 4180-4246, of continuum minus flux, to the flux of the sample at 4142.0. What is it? -2.34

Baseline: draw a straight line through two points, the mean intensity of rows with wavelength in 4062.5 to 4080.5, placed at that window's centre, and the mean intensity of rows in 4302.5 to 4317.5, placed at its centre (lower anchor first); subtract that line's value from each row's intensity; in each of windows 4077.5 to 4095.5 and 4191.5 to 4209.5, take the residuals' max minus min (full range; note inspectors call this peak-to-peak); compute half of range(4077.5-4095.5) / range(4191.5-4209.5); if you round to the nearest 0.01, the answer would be 0.45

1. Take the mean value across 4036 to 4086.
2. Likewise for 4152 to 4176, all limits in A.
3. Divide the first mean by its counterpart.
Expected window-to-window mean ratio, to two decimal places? 1.03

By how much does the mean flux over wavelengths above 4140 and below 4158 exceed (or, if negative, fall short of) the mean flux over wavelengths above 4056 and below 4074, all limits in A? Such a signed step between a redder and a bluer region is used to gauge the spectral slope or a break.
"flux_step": 0.00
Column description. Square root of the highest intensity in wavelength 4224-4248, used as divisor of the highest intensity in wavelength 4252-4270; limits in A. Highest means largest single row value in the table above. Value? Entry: 1.692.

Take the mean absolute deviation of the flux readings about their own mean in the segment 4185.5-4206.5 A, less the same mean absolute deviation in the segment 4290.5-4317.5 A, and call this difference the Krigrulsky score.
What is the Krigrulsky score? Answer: -0.26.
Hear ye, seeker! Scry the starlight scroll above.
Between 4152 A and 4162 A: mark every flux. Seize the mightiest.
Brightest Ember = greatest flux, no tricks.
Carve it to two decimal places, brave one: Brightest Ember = 2.47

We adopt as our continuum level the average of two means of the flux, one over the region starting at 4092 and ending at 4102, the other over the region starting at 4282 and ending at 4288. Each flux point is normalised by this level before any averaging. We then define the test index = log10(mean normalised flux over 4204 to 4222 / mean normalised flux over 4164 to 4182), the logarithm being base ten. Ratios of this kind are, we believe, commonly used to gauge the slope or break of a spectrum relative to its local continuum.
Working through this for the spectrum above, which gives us 0.046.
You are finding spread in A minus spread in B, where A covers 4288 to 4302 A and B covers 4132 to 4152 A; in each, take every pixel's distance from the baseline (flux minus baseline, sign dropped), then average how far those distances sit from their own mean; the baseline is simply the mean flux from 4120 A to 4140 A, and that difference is 0.17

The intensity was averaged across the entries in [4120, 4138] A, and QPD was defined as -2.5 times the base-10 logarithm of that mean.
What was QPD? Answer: -1.02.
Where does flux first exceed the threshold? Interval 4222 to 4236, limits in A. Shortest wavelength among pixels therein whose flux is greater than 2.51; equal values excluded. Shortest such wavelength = 4232.0 A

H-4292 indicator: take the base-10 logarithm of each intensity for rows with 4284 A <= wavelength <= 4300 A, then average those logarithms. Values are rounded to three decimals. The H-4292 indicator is 0.355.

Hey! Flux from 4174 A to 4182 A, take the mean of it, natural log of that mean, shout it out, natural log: 0.90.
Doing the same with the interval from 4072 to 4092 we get 0.94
